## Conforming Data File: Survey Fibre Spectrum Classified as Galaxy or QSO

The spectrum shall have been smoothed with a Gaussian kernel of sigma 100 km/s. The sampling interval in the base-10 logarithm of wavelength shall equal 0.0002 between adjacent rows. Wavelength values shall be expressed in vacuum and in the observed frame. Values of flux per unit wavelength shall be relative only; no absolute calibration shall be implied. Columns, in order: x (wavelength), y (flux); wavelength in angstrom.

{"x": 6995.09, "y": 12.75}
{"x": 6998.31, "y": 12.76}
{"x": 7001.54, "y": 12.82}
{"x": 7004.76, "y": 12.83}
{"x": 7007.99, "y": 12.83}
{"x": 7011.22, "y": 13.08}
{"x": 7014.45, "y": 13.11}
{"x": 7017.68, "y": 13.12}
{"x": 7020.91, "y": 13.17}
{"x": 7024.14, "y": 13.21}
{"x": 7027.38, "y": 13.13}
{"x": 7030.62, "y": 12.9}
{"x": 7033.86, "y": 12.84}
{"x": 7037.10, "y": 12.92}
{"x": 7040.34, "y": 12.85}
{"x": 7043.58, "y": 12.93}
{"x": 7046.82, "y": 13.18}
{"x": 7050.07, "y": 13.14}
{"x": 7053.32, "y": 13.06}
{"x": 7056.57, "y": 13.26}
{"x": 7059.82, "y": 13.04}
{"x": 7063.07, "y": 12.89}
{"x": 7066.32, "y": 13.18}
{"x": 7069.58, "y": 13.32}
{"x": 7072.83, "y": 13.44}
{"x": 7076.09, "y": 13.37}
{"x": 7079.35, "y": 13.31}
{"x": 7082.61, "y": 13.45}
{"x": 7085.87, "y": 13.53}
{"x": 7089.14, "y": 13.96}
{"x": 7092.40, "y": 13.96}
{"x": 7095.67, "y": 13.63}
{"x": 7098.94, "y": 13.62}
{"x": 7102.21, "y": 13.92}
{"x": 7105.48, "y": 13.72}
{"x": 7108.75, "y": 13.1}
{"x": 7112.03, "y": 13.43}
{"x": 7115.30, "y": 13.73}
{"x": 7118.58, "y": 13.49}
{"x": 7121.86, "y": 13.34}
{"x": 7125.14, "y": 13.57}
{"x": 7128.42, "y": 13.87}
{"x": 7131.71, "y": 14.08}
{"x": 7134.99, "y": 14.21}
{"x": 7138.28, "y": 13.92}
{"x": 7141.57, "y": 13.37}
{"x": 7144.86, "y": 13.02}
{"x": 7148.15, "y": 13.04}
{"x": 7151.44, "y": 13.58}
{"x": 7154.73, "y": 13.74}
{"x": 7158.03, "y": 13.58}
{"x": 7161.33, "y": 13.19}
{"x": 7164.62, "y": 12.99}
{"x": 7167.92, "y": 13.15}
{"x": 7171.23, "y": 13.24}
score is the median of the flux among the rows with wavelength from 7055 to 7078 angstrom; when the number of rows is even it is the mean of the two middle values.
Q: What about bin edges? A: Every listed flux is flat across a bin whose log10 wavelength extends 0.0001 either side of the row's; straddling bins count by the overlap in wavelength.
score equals 13.3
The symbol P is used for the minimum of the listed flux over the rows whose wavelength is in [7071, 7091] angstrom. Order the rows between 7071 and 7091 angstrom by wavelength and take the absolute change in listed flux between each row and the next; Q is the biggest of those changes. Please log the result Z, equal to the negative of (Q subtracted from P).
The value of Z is -12.9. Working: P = 13.31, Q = 0.43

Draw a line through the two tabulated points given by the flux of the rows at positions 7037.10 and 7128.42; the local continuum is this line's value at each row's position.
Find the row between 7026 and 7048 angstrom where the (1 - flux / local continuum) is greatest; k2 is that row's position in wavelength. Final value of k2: 7040.34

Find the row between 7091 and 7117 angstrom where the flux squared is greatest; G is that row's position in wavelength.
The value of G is 7092.40 angstrom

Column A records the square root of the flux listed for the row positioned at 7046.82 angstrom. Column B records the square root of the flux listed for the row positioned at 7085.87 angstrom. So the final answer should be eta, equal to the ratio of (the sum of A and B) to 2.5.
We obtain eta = 2.92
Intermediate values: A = 3.63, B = 3.68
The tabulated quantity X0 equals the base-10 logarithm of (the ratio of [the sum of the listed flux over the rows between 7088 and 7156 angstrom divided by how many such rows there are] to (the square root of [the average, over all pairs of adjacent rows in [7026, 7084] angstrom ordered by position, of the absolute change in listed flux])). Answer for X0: 1.57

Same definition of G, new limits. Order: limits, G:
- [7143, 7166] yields 7154.73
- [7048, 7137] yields 7134.99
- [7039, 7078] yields 7072.83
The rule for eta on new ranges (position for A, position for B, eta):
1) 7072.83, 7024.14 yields 2.92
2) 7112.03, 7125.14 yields 2.94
